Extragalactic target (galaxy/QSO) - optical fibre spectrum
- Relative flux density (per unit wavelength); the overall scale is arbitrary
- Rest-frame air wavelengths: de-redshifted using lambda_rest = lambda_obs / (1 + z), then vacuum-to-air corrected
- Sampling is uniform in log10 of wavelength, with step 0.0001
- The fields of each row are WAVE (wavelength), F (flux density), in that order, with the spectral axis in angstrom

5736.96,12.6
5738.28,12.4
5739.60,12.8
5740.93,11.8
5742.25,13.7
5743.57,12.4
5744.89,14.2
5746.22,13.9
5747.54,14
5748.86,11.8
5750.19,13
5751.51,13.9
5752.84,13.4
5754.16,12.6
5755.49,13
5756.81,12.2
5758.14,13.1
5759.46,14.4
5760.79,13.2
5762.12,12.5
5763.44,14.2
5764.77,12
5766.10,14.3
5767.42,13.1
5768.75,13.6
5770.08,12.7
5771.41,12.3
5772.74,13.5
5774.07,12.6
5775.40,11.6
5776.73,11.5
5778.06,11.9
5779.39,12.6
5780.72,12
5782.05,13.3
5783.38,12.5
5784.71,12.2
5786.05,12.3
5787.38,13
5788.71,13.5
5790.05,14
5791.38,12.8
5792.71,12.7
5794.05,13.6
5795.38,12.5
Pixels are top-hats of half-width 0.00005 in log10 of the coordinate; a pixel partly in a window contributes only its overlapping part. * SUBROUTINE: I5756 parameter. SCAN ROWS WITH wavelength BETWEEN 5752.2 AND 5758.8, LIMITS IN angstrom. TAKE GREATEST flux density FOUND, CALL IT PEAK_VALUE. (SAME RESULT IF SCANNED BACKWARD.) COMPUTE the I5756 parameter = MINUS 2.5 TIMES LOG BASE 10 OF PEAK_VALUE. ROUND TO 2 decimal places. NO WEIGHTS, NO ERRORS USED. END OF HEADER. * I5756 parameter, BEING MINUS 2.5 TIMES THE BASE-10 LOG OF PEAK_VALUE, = -2.82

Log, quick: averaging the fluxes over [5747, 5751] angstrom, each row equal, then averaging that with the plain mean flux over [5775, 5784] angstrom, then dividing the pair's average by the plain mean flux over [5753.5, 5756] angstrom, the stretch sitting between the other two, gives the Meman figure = 0.98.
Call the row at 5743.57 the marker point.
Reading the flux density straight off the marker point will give 12.4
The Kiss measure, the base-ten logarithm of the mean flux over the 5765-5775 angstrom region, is 1.12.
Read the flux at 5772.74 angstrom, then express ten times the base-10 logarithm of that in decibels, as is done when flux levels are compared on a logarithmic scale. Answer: 11.30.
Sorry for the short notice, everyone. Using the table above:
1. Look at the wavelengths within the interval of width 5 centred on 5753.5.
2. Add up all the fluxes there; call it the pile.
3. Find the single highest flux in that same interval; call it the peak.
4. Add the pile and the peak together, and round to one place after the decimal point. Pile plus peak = 66.8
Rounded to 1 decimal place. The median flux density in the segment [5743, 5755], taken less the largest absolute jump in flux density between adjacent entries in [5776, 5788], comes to 12.1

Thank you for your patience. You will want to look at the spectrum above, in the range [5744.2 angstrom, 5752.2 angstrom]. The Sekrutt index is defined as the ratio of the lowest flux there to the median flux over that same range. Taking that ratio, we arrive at 0.849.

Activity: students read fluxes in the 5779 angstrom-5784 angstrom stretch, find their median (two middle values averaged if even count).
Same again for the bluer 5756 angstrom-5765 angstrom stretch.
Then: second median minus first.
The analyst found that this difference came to 0.55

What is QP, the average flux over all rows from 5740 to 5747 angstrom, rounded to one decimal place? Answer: 13.2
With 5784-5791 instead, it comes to 13.0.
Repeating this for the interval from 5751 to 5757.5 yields 13.0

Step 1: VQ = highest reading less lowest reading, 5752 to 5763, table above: 2.20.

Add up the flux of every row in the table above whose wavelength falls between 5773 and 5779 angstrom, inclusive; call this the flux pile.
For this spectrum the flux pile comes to 47.6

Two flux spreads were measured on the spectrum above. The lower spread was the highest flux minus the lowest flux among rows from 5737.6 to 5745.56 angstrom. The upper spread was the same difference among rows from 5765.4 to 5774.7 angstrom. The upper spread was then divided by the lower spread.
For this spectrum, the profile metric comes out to 0.83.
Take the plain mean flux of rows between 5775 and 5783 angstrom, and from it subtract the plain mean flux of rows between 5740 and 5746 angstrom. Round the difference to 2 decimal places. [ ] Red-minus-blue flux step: -0.87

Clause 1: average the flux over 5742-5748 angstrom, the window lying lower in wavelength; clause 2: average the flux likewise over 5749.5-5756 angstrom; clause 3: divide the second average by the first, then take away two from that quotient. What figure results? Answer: -1.03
